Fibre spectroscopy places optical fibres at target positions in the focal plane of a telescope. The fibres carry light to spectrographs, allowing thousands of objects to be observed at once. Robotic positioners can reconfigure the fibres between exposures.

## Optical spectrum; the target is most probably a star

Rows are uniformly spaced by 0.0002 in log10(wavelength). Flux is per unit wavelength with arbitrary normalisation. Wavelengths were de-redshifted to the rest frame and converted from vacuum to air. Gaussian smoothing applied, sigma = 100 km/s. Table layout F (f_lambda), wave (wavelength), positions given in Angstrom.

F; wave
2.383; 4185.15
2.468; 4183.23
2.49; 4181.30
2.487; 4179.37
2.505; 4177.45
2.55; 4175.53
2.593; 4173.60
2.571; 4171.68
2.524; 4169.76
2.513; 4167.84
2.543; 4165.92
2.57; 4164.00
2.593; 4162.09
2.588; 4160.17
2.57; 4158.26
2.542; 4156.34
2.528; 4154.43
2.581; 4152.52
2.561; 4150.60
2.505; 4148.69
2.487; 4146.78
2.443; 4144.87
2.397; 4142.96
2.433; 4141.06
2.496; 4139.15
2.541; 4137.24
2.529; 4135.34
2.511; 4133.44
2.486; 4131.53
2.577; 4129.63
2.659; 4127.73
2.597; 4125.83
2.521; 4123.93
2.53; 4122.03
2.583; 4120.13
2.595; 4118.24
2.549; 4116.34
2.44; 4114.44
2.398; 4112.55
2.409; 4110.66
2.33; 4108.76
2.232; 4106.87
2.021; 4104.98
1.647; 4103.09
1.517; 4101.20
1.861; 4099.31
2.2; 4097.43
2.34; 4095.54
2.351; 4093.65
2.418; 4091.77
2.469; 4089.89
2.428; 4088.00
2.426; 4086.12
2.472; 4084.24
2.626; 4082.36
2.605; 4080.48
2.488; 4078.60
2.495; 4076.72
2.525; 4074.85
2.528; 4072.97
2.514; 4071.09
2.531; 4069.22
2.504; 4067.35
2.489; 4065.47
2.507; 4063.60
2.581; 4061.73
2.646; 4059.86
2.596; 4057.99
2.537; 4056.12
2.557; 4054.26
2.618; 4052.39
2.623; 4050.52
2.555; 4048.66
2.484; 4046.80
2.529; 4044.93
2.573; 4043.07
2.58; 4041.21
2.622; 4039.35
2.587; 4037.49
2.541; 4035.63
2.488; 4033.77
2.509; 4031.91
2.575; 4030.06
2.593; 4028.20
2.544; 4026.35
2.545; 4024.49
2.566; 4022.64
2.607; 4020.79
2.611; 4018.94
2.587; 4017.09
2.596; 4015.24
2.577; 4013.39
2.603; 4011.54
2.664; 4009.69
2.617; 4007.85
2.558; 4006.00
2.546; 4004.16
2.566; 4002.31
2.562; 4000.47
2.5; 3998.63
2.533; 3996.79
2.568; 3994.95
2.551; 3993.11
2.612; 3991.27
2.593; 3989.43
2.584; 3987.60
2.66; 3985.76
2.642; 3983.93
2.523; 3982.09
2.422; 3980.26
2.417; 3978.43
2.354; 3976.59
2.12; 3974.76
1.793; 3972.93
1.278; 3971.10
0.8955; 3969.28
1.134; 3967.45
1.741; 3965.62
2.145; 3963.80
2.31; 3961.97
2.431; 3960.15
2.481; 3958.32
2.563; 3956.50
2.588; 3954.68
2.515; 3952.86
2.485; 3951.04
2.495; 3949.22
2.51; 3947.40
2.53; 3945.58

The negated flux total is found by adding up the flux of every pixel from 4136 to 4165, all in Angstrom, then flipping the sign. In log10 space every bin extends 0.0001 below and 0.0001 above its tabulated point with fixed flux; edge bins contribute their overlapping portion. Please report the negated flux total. -37.8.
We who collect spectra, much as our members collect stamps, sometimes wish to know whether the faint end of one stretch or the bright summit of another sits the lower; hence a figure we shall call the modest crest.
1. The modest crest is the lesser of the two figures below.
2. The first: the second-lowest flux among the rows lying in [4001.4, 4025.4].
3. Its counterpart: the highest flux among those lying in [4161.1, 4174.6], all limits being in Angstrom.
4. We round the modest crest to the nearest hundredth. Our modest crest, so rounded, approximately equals 2.55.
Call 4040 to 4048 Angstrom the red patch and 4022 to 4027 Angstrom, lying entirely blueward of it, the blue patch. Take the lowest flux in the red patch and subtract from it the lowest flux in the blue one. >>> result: -0.1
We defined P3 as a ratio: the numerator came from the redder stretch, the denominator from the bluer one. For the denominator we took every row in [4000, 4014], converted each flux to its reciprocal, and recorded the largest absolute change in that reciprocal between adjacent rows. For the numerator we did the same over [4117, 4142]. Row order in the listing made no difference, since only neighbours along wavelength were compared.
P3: 1.6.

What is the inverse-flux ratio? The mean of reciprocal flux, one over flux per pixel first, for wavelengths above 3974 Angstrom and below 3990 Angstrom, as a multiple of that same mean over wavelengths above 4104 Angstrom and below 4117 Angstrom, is 0.94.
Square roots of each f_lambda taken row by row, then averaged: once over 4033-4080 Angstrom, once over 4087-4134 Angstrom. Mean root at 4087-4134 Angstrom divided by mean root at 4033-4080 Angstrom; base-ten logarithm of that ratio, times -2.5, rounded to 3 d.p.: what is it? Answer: 0.047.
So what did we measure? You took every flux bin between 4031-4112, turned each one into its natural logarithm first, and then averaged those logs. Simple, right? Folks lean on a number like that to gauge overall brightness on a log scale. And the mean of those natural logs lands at 0.882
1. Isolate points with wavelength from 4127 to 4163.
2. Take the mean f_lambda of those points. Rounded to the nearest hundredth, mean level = 2.53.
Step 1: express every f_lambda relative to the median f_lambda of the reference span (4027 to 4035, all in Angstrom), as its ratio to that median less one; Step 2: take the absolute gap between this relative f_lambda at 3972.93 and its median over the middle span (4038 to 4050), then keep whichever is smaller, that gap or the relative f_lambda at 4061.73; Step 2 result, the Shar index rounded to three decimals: 0.015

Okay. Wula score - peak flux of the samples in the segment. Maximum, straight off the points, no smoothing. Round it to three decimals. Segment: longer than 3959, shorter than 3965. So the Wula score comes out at 2.431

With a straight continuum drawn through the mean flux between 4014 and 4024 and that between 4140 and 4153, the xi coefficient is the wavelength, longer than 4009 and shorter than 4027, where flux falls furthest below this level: 4024.49 Angstrom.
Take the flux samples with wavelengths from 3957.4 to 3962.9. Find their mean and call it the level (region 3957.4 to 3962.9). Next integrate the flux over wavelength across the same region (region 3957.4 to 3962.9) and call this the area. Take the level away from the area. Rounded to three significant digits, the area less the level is 10.8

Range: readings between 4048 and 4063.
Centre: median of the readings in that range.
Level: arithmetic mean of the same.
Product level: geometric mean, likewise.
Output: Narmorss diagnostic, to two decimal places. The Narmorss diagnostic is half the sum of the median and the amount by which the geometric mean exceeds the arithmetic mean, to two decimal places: 1.29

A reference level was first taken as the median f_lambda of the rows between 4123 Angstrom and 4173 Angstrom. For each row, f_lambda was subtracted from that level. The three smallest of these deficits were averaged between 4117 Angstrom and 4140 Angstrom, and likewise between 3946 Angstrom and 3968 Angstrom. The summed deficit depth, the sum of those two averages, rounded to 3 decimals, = -0.102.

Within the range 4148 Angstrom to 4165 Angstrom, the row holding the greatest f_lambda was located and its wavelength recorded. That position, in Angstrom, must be 4162.09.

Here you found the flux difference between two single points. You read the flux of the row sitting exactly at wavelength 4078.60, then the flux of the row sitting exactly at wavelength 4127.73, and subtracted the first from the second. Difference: 0.2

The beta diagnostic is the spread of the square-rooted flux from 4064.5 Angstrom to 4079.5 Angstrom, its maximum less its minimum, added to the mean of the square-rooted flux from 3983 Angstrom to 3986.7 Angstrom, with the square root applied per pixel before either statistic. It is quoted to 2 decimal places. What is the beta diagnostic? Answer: 1.64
